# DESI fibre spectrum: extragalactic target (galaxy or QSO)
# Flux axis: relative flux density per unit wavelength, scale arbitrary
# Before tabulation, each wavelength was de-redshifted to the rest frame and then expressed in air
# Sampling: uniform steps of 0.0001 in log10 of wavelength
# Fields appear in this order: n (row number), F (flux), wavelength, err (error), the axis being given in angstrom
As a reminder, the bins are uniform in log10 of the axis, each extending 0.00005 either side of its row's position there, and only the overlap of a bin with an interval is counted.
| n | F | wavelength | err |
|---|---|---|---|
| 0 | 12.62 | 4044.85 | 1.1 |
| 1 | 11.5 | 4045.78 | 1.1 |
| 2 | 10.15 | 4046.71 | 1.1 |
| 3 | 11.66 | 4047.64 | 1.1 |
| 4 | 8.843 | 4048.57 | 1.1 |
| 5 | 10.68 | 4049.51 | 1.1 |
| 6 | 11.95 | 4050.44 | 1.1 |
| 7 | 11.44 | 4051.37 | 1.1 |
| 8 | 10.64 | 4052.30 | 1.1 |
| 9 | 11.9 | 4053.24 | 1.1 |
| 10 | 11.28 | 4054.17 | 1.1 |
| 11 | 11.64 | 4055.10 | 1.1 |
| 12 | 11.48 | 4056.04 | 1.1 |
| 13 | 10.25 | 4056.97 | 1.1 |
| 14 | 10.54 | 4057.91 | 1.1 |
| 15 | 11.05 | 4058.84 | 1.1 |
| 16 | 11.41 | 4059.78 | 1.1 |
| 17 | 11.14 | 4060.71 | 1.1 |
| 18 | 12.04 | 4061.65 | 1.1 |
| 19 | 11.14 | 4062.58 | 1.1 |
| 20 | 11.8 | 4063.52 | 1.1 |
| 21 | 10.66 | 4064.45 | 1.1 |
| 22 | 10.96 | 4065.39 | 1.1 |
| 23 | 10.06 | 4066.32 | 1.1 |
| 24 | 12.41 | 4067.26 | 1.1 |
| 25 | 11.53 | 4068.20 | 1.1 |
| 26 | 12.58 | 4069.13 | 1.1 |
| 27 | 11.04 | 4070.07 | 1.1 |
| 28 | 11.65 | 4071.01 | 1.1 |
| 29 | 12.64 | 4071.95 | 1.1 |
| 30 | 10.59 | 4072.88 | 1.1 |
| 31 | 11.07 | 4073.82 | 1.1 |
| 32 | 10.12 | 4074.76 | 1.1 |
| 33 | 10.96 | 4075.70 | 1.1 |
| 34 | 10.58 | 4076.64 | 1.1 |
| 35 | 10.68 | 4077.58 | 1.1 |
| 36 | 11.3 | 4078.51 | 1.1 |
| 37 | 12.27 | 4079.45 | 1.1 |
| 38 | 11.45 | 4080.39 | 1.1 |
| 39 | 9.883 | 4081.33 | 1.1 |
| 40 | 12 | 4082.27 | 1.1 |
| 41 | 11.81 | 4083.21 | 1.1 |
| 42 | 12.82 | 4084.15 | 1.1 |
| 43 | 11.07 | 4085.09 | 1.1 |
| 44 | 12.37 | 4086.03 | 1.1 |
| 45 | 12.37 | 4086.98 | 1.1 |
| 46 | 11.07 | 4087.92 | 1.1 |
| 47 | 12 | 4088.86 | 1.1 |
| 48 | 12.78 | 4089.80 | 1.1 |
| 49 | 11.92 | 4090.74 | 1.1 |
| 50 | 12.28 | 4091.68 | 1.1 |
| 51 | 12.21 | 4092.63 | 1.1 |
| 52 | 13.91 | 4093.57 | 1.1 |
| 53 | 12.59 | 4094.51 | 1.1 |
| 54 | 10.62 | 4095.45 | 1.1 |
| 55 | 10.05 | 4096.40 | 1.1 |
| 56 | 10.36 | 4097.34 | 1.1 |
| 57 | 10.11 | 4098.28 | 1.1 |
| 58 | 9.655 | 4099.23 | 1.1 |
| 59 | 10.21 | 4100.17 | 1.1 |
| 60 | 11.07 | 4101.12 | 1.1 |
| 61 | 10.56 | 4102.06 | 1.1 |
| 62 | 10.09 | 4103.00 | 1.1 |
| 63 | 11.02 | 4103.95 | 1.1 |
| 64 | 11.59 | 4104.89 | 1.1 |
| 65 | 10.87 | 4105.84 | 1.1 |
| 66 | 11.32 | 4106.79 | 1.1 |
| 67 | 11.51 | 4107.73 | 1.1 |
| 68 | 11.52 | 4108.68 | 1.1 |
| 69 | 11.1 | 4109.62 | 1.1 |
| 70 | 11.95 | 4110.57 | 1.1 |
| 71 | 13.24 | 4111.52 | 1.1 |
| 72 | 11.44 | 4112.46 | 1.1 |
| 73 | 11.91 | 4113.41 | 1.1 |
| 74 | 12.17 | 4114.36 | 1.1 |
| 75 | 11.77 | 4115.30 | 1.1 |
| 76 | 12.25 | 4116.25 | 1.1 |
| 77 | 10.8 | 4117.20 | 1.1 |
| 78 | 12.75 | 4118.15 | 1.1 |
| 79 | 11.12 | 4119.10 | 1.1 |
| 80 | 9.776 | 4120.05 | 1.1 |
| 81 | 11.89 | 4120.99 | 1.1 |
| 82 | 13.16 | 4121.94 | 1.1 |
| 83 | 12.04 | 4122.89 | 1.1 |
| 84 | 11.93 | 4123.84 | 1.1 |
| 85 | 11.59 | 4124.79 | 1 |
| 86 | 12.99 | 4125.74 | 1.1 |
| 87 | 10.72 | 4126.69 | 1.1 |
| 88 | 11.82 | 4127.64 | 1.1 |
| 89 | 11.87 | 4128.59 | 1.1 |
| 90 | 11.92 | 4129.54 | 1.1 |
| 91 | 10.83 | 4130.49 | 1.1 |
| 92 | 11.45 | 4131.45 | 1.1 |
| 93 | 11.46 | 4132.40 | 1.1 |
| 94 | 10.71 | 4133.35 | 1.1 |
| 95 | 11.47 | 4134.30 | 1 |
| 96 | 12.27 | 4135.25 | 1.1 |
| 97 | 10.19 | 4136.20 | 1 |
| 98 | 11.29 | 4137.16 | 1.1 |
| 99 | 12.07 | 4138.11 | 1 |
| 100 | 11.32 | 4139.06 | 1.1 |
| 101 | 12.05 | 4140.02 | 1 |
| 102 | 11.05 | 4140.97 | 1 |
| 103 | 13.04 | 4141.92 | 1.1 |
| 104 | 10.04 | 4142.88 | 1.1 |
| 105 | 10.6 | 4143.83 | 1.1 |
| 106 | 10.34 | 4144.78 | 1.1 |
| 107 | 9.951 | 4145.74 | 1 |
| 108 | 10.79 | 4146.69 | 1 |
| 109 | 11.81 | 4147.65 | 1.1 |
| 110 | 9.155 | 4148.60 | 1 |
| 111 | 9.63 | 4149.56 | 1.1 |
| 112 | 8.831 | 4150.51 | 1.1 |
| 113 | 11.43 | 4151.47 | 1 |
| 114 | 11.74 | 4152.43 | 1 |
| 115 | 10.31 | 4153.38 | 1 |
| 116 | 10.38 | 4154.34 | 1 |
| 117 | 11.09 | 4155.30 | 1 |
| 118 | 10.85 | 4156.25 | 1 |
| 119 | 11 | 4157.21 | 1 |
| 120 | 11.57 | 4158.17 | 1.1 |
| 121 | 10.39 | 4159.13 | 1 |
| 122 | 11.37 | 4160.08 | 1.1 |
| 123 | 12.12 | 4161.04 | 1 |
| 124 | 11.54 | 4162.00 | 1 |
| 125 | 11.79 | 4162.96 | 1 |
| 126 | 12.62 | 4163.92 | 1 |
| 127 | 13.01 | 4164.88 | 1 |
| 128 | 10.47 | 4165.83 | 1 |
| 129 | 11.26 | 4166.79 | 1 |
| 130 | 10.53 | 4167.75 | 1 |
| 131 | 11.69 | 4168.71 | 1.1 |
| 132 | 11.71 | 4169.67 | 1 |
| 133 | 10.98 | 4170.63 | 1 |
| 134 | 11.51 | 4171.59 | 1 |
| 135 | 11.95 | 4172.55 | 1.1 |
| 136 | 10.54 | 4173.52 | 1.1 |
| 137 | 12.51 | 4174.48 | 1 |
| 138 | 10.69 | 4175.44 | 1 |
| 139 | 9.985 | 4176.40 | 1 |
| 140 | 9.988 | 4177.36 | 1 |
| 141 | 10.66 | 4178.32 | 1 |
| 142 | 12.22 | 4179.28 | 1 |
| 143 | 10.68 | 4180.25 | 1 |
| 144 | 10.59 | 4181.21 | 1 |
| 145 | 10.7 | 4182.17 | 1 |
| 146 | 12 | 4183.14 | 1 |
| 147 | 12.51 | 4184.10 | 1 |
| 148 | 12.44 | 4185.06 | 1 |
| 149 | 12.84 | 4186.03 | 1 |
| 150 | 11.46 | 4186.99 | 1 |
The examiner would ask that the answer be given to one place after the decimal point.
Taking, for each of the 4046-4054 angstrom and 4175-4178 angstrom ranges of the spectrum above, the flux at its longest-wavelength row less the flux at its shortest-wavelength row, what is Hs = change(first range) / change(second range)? -2.5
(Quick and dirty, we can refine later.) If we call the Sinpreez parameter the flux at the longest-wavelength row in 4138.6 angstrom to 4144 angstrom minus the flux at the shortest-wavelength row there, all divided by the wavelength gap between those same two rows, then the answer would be -0.15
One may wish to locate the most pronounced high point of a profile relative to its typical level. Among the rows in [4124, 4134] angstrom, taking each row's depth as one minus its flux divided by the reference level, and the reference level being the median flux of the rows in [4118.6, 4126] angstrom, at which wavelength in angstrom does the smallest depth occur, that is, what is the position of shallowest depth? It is 4125.74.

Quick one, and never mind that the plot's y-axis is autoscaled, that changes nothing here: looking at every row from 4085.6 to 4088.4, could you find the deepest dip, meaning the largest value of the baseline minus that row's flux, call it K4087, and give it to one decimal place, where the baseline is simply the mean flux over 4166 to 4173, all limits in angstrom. 0.3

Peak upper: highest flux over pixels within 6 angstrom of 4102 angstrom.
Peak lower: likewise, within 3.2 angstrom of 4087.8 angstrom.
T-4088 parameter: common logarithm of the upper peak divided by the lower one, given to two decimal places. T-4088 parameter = -0.04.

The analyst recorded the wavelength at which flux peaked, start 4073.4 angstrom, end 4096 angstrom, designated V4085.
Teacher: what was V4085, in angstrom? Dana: 4093.57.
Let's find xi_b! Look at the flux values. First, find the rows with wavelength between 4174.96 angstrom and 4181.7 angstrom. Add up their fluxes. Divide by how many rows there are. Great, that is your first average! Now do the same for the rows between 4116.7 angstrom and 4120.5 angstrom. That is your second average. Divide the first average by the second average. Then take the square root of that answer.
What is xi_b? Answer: 0.98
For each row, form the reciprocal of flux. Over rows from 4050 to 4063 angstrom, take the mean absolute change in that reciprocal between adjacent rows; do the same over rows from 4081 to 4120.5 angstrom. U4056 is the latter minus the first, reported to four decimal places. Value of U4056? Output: 0.0014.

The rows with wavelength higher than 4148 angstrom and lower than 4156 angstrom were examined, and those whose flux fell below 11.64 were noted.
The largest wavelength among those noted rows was 4155.30 angstrom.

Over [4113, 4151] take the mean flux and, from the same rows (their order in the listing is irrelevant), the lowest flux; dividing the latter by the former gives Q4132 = 0.78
